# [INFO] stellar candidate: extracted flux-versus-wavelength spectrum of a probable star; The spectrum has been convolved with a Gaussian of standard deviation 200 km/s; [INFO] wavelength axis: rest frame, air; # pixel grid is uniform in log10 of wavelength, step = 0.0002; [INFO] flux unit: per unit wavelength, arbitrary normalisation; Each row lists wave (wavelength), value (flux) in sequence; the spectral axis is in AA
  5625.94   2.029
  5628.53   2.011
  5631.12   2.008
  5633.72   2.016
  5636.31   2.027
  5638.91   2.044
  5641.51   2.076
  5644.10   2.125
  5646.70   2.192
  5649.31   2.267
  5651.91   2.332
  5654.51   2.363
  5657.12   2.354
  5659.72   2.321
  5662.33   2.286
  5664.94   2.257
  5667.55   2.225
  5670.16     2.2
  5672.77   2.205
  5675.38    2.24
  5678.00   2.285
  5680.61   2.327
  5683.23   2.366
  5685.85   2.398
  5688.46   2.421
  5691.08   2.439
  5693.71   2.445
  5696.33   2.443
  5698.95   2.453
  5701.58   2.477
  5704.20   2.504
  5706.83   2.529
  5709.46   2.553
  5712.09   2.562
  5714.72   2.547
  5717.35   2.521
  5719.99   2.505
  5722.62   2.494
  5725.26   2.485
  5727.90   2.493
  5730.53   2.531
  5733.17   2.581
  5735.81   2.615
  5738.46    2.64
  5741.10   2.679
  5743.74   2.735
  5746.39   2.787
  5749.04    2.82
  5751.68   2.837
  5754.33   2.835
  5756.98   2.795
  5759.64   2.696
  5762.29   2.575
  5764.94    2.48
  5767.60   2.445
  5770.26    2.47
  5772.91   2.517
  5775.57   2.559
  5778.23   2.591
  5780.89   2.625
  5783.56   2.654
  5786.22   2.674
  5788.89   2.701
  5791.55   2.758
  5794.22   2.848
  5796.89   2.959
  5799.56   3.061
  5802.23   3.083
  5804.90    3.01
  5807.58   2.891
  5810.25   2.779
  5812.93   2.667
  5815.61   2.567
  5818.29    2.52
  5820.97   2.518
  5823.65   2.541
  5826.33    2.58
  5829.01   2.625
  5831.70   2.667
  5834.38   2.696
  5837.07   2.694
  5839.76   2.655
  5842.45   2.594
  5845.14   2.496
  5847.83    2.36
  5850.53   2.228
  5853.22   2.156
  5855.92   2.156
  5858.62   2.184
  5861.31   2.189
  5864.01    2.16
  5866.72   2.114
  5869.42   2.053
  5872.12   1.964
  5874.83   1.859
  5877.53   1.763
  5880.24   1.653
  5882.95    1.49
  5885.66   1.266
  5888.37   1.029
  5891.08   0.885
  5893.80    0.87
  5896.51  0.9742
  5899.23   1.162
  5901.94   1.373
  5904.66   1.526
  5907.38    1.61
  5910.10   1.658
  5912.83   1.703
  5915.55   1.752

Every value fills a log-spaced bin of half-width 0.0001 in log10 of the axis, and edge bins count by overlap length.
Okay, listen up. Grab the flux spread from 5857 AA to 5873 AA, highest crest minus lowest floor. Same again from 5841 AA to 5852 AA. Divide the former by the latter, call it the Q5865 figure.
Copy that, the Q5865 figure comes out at 0.61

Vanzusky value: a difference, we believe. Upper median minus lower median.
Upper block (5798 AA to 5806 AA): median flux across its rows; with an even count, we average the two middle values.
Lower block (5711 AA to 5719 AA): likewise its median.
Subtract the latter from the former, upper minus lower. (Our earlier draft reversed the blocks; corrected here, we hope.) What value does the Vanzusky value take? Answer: 0.5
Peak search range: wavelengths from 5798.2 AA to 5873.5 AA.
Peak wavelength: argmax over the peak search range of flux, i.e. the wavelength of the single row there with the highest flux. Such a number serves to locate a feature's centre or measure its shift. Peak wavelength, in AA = 5802.23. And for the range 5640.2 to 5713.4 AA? 5712.09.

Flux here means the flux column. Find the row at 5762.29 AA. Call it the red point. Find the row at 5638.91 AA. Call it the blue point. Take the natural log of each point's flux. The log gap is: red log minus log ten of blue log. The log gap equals 1.1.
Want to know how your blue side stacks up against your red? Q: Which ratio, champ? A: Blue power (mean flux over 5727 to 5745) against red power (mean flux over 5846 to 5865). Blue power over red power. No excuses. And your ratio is 1.2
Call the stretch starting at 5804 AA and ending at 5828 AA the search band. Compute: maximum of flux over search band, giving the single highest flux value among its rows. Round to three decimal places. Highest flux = 3.010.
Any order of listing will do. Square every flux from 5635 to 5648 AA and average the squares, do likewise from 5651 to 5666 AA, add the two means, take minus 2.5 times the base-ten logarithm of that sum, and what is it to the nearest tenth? -2.5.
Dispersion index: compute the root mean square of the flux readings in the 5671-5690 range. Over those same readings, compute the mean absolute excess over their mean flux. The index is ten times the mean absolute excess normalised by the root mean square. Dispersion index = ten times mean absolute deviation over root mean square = 0.28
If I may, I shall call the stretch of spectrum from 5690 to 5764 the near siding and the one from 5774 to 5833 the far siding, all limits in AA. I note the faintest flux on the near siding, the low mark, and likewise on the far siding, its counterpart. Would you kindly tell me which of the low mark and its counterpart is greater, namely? 2.52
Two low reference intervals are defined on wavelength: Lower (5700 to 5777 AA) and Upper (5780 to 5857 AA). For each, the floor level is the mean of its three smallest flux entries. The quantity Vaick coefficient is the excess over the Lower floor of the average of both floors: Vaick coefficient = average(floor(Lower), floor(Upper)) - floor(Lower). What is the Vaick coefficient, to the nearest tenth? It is -0.1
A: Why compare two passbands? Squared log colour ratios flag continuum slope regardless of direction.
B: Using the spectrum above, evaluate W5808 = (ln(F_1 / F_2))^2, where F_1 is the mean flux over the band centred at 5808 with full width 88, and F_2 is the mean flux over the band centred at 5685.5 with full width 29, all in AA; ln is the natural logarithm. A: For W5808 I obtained 0.013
